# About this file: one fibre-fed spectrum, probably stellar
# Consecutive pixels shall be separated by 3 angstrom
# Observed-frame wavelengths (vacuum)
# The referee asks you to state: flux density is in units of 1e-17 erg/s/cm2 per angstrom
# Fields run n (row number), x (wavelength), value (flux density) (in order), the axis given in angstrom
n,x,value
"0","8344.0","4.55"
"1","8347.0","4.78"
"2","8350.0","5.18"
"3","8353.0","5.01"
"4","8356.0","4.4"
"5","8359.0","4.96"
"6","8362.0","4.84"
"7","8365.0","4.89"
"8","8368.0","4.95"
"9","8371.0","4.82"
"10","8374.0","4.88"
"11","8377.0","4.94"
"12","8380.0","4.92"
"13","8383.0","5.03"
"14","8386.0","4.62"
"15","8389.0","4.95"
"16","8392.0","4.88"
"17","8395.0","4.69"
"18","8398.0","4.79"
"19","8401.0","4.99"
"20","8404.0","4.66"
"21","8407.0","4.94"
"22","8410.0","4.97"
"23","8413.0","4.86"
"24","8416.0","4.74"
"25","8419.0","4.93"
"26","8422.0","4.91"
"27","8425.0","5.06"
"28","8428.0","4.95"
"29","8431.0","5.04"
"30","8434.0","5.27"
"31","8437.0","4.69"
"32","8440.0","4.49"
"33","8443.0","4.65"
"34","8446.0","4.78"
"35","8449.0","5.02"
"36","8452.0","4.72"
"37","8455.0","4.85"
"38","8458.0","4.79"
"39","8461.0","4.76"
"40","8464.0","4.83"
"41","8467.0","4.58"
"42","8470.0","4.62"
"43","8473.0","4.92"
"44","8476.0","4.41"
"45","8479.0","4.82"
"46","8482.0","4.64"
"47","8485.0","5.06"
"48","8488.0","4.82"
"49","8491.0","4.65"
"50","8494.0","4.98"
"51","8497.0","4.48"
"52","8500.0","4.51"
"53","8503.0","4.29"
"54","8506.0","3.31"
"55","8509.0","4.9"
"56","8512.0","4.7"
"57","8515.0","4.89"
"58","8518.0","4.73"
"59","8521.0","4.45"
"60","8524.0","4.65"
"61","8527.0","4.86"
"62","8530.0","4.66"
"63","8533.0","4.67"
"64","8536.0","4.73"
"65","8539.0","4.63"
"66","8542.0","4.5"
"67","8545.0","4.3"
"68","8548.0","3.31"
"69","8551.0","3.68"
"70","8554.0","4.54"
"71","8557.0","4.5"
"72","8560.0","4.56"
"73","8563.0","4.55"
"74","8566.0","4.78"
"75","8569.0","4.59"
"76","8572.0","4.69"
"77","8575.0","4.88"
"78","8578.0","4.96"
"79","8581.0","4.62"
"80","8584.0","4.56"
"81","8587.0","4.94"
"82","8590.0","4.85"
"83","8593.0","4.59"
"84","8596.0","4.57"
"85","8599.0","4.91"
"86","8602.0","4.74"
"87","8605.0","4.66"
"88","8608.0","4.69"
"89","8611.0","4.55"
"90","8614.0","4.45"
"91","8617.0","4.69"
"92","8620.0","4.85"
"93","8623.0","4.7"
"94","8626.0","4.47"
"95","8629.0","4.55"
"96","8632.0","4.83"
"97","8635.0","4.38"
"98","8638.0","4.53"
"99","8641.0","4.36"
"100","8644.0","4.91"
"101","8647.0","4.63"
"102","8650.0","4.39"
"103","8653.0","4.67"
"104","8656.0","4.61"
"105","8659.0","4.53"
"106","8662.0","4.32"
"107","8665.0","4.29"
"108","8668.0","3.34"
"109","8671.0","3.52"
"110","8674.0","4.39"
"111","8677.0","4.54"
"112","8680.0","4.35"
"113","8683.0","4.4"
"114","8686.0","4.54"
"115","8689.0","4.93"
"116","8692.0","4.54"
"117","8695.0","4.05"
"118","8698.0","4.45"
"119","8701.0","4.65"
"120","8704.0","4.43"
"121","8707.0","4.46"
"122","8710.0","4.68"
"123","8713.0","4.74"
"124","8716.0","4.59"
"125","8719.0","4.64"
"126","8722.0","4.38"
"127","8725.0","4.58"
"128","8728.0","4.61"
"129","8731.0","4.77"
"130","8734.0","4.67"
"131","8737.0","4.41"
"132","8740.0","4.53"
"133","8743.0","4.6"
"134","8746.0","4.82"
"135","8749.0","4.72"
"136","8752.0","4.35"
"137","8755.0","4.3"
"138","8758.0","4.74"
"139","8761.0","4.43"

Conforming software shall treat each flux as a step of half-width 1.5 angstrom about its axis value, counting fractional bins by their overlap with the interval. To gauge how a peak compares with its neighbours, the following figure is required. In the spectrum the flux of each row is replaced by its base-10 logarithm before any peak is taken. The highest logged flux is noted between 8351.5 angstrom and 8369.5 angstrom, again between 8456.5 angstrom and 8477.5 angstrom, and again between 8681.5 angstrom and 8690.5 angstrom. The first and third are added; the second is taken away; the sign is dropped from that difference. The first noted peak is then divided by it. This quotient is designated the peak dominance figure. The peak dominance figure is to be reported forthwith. 1.00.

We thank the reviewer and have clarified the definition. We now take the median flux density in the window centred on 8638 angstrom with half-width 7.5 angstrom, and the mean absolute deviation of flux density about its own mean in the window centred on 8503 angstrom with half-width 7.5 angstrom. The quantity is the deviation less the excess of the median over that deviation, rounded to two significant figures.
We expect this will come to -3.7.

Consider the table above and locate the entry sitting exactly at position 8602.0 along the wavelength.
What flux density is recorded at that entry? 4.74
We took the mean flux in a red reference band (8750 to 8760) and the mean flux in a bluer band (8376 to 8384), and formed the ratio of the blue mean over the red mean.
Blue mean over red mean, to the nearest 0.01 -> 1.11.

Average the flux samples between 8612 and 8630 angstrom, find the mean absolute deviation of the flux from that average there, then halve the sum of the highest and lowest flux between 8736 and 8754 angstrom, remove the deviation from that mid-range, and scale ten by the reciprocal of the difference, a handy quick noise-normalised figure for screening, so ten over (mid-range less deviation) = 2.24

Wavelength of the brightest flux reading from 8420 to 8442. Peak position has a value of 8434.0 angstrom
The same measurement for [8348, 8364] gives 8350.0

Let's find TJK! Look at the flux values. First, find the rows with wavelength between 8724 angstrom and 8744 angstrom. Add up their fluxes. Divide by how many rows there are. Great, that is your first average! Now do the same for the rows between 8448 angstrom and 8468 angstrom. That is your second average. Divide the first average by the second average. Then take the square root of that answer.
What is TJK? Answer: 0.979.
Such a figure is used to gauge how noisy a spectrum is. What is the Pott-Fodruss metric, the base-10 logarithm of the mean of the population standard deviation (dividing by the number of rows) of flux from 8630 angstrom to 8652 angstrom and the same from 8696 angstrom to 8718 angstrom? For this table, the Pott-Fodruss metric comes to -0.79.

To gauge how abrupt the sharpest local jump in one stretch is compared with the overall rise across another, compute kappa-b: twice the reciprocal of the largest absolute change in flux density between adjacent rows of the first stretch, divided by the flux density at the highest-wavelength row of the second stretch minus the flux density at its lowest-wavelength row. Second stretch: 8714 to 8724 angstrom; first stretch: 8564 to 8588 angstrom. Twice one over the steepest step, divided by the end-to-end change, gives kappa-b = -25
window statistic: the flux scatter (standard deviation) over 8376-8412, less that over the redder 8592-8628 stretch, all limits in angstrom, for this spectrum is 0.00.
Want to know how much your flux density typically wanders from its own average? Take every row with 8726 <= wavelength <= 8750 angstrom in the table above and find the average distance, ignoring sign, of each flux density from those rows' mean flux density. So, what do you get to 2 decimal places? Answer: 0.10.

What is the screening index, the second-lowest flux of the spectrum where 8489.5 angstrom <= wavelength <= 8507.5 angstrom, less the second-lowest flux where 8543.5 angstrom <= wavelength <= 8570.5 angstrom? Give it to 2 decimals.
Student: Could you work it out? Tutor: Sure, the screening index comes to 0.61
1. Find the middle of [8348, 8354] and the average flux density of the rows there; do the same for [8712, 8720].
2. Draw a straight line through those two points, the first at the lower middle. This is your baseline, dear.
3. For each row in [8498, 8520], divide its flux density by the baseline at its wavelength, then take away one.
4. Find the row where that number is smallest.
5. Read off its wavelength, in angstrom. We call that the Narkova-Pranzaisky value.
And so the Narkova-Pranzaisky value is 8506.0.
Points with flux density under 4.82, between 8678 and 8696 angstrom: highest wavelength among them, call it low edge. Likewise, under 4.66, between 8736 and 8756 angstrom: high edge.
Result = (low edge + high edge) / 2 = 8725.0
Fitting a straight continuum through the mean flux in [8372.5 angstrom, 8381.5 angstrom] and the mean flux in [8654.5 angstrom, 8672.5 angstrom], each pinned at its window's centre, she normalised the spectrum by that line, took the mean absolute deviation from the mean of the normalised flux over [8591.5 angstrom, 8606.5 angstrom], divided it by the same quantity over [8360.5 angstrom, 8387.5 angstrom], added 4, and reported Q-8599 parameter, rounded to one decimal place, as 5.5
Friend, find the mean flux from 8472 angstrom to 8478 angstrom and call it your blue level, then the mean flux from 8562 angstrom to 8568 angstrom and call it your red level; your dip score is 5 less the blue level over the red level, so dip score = 4.00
